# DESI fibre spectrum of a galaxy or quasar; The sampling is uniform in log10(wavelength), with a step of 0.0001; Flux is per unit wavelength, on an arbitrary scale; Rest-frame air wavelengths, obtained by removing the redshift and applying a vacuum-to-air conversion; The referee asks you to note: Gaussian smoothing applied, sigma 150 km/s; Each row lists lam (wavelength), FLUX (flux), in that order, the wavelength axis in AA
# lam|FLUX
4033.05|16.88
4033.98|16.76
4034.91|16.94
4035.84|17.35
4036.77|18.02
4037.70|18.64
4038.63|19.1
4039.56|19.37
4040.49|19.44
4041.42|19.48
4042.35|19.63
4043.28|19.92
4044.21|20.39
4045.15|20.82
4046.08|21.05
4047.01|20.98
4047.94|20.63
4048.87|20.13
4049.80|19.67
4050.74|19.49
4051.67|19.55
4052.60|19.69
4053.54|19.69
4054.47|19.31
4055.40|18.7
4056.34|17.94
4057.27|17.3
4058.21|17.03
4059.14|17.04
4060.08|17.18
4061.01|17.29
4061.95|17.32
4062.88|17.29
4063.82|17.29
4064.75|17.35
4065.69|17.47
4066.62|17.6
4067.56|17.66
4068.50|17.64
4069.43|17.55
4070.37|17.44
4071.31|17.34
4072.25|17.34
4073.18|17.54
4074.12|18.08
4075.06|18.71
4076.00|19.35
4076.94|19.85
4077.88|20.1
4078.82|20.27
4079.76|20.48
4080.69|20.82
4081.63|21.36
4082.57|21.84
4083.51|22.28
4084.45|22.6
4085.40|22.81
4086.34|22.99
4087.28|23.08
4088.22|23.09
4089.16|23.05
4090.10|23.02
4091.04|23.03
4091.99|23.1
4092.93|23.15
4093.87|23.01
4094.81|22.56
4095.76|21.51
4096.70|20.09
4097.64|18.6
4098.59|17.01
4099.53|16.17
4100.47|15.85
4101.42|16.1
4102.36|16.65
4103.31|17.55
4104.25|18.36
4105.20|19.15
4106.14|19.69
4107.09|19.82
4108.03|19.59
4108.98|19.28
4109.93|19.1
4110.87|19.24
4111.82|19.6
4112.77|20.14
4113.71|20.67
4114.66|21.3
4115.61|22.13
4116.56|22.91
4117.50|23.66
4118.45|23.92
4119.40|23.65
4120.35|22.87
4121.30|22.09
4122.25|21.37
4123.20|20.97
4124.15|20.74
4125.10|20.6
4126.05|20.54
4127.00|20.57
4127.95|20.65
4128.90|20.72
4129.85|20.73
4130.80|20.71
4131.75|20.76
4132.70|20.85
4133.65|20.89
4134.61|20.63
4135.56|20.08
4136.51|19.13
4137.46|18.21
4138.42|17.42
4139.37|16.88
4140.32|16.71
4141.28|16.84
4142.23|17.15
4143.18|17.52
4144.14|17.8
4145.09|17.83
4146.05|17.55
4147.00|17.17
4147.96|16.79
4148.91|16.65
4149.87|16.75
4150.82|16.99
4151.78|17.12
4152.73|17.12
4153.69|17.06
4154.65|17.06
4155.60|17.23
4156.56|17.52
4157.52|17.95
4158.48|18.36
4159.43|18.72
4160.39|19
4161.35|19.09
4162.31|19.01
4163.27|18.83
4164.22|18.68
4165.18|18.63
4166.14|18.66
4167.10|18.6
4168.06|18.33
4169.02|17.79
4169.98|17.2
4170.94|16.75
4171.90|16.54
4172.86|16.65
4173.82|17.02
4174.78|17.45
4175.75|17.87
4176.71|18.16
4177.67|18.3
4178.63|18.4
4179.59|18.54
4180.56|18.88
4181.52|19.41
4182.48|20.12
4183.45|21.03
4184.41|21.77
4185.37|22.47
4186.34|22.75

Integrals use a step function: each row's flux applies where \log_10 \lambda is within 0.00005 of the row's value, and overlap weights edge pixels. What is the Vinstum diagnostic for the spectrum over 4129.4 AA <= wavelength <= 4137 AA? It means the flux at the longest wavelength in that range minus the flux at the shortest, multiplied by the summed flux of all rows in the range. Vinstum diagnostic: -262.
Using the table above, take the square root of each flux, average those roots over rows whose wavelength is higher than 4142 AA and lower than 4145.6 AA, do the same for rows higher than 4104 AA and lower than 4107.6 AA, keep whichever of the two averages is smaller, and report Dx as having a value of 4.19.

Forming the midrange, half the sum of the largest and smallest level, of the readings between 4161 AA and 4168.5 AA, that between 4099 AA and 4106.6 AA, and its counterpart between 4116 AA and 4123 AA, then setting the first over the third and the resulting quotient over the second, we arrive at 0.0465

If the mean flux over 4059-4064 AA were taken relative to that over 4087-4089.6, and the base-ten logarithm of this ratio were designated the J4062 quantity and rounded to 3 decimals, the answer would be -0.127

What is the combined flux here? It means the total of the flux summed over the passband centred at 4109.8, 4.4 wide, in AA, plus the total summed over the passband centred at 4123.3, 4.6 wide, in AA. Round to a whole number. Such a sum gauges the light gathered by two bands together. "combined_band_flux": 203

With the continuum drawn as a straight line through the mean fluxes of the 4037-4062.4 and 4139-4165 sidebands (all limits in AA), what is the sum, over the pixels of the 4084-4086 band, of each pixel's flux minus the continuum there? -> 8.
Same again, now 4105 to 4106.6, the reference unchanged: 2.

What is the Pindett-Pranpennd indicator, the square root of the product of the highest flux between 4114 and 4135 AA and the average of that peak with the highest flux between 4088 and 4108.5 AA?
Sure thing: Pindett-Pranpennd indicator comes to 23.7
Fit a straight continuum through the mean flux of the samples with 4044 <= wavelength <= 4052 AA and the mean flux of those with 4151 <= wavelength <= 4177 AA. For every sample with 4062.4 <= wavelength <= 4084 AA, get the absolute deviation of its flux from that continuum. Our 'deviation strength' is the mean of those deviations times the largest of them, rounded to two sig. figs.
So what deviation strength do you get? 5.0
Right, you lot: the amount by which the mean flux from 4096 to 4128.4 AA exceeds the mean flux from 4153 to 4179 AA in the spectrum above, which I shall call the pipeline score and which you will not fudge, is 2.1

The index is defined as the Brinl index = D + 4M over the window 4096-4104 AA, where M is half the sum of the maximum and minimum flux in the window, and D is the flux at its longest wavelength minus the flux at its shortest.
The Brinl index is 69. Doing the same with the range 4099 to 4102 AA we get 64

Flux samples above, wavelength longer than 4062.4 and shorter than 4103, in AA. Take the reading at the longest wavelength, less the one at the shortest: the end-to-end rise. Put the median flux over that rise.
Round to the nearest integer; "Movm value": -31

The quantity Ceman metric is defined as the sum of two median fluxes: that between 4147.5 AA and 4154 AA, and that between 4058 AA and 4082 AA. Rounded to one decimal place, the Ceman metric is 34.5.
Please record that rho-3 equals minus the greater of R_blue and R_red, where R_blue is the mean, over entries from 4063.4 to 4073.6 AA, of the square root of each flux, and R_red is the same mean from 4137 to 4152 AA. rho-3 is -4.18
